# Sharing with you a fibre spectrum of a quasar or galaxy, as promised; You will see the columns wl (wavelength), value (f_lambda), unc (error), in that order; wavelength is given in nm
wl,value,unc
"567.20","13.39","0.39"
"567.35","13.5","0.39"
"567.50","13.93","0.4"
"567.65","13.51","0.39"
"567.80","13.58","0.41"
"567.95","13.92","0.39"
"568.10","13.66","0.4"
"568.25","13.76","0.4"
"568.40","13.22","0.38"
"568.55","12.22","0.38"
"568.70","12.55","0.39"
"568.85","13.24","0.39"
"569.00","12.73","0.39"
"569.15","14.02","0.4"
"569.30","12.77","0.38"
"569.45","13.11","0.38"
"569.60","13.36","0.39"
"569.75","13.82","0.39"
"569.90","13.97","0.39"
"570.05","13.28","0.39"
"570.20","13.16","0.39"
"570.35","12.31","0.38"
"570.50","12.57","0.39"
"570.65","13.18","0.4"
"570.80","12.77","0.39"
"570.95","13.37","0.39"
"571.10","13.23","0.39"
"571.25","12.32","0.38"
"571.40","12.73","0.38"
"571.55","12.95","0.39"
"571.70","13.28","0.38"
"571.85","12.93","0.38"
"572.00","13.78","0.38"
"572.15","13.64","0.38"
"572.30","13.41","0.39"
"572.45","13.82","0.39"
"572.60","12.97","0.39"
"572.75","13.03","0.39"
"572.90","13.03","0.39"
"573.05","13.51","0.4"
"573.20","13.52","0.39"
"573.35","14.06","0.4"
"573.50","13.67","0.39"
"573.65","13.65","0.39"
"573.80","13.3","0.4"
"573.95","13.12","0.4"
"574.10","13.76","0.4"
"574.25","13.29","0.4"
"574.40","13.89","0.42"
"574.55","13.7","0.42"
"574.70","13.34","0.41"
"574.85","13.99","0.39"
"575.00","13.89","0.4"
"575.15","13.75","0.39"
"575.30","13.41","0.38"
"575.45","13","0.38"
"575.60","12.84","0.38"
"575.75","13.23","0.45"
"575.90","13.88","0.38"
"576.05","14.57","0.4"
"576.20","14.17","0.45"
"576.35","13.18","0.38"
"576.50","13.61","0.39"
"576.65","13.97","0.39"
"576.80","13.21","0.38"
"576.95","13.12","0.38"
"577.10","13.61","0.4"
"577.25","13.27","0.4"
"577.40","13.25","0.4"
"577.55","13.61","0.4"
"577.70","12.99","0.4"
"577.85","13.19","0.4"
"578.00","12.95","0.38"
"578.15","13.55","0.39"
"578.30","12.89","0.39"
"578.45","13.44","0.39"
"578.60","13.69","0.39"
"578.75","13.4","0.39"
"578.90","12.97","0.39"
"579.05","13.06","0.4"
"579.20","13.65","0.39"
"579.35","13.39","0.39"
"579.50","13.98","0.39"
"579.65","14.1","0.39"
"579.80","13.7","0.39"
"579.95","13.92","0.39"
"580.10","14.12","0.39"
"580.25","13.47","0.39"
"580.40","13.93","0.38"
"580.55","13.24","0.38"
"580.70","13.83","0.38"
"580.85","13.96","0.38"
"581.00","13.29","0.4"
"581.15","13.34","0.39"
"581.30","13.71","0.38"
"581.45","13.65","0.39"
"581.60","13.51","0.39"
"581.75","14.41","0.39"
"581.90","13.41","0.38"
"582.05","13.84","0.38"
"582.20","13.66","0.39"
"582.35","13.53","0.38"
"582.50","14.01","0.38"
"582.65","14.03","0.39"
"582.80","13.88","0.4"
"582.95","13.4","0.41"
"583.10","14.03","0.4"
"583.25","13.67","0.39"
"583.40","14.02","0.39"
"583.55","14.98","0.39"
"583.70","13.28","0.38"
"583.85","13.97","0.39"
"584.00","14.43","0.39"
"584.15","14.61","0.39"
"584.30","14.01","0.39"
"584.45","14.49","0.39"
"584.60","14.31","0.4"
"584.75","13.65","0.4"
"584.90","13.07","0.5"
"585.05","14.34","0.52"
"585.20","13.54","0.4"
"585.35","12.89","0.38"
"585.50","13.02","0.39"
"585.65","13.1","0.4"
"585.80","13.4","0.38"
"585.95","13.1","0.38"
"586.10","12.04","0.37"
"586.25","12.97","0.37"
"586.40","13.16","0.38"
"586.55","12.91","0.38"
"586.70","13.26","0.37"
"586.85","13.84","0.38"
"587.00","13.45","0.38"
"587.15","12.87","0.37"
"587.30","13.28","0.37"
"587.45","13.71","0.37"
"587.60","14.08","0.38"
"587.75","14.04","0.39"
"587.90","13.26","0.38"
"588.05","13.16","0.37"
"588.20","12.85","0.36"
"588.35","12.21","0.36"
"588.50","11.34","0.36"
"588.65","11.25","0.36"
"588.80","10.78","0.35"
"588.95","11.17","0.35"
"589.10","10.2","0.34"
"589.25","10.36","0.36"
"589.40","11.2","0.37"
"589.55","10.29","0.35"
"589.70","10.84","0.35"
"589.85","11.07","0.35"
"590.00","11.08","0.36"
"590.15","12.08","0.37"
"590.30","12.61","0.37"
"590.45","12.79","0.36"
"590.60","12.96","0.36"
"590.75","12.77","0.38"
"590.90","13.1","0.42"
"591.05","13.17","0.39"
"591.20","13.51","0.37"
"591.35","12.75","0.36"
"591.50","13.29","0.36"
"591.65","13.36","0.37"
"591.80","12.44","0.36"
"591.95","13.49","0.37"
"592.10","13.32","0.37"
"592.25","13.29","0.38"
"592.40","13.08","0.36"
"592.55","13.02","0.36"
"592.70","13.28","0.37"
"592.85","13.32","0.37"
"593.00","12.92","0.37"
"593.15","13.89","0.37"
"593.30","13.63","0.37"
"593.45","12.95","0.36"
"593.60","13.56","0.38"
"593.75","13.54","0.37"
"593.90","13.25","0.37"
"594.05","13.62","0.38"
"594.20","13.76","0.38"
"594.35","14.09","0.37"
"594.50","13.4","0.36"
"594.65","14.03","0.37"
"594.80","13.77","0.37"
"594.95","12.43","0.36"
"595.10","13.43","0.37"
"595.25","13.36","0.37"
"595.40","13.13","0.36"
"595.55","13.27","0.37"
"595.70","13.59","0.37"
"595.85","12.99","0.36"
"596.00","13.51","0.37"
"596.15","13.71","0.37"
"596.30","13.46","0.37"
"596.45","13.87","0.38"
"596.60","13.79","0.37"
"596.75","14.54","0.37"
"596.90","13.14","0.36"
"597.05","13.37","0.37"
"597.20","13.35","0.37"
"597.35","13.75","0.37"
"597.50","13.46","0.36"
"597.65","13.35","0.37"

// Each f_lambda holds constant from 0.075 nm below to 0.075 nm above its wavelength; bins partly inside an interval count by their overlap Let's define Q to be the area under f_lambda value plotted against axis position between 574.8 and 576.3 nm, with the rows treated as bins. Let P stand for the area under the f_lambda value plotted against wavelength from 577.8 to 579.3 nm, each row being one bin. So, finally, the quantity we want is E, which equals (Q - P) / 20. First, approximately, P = 19.9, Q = 20.5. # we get 0.028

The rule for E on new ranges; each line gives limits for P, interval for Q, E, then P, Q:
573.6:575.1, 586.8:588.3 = -0.013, 20.4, 20.1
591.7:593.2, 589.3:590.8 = -0.110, 19.8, 17.6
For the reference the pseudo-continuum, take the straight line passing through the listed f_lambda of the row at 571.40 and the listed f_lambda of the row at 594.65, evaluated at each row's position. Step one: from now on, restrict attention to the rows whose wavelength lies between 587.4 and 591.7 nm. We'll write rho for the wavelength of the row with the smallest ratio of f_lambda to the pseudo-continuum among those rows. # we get 589.10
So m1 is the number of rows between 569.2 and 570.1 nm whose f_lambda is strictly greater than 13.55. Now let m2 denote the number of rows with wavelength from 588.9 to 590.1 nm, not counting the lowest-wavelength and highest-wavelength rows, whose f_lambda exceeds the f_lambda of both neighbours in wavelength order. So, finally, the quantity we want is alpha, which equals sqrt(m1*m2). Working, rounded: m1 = 2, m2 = 1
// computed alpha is 1.4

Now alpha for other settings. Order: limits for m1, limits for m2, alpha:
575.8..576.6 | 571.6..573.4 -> 2.8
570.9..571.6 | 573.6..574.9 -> 0.0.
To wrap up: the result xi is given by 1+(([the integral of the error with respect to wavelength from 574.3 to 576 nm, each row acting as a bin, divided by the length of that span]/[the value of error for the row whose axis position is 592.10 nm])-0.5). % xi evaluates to 1.58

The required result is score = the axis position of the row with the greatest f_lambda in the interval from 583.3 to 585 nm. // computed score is 583.55 nm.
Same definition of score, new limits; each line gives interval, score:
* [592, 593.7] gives 593.15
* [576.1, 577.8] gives 576.20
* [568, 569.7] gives 569.15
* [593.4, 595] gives 594.35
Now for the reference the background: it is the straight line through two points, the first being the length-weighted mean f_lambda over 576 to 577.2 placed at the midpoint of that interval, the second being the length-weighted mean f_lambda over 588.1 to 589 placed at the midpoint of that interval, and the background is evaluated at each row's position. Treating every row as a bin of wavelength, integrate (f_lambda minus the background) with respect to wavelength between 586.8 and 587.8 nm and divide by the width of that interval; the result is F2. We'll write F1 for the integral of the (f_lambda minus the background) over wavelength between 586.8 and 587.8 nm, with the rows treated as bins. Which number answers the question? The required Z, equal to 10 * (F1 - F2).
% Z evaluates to 0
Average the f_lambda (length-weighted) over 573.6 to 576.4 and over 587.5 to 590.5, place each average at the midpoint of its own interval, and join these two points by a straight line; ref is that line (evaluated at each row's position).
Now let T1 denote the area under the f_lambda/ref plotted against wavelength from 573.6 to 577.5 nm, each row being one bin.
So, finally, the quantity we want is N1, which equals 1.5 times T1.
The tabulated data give 5.9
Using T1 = 3.9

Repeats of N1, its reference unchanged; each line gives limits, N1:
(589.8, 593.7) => 6.6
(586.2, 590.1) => 6.0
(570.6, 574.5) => 5.6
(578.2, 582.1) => 6.2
